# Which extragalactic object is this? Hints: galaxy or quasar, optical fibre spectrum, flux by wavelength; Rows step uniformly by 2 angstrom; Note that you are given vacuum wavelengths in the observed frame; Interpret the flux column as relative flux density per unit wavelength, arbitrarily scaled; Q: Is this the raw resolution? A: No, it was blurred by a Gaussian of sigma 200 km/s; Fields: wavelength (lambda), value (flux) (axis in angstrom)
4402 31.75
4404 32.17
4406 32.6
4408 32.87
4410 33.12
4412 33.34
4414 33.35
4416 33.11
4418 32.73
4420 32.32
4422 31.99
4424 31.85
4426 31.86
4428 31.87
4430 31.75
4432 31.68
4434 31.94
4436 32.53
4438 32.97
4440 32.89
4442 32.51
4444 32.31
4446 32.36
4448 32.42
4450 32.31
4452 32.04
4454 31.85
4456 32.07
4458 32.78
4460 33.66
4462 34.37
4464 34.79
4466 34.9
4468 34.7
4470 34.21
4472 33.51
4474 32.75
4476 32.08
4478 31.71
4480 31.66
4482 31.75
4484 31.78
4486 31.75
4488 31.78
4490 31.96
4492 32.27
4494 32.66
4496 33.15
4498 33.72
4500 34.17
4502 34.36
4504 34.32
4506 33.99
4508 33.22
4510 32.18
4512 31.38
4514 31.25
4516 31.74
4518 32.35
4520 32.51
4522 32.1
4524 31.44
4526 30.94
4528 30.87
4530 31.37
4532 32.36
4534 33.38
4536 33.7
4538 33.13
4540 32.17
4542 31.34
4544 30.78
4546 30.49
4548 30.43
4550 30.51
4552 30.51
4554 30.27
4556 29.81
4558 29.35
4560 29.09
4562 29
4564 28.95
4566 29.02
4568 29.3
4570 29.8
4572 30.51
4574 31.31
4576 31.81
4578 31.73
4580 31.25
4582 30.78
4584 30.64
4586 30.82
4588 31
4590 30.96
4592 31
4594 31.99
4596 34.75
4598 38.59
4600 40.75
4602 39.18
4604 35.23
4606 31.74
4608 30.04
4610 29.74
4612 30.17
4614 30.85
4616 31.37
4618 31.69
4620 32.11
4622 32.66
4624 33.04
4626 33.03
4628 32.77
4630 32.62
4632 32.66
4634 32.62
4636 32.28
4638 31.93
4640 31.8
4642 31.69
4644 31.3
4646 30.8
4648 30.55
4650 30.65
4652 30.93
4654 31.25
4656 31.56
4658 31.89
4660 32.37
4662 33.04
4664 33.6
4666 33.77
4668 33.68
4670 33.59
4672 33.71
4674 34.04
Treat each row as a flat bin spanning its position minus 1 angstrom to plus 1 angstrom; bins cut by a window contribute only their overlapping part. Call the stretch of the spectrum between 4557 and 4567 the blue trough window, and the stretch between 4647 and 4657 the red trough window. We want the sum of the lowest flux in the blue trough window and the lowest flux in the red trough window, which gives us 59.5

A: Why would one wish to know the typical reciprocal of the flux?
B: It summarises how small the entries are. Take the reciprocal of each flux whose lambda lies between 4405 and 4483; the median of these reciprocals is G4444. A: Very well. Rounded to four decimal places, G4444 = 0.0308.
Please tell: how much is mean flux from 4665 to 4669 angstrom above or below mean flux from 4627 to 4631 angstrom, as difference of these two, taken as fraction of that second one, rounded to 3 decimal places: 0.032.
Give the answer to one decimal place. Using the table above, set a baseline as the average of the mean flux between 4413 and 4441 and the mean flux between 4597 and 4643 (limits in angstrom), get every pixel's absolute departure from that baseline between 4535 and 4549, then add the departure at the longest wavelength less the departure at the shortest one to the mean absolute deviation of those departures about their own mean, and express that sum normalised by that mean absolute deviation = 2.9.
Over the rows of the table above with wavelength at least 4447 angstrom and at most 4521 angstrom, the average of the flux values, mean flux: 32.8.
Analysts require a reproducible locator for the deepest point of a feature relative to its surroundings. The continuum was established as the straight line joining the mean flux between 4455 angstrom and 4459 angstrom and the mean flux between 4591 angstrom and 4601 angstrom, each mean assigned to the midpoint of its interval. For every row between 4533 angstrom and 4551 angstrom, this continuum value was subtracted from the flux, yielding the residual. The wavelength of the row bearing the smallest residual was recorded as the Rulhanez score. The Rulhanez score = 4548 angstrom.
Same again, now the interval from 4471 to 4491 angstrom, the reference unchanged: 4488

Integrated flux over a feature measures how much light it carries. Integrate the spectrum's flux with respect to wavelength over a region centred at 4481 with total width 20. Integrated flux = 641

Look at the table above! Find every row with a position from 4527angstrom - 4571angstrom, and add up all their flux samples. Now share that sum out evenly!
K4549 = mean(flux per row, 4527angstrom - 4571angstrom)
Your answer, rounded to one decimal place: 30.7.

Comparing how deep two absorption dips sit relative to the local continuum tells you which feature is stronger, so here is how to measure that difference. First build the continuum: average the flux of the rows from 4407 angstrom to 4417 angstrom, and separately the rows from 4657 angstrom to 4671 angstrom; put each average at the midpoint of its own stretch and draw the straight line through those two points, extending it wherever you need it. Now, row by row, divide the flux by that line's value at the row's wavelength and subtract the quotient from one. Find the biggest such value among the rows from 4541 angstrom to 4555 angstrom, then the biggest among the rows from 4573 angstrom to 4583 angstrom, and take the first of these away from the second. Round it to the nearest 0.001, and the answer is -0.015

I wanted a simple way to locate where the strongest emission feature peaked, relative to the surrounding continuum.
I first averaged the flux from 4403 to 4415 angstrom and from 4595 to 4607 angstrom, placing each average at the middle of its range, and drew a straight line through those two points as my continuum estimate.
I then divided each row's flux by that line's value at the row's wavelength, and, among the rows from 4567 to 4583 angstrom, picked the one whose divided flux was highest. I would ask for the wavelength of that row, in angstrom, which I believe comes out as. 4576 angstrom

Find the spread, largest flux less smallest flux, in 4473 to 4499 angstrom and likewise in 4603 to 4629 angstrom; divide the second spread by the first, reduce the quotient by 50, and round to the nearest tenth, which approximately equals -47.3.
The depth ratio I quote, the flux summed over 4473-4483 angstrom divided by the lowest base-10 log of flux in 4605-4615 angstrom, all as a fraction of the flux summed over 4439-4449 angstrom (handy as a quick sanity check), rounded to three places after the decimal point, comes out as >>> 0.668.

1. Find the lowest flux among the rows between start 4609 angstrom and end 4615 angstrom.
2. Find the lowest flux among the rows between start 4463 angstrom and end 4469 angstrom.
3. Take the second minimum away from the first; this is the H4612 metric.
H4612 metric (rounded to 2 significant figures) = -5.0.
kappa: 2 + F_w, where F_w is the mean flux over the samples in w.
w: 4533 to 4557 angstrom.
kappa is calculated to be 33.4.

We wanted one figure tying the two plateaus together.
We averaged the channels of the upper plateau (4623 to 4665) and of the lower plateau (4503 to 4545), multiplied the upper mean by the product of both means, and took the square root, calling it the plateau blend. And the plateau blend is 182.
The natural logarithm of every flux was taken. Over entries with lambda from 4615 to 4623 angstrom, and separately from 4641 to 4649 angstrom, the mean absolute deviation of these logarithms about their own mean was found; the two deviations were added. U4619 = 0.027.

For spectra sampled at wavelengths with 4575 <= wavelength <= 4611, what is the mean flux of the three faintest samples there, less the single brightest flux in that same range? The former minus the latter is -11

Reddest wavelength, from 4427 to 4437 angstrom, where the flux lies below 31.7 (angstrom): 4432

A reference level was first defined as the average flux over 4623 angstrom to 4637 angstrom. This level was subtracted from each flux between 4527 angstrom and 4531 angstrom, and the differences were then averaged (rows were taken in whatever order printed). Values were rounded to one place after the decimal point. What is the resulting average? -1.6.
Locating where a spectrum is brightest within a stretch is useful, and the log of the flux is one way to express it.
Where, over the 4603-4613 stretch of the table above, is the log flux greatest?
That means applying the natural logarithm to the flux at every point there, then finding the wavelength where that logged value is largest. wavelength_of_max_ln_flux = 4604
